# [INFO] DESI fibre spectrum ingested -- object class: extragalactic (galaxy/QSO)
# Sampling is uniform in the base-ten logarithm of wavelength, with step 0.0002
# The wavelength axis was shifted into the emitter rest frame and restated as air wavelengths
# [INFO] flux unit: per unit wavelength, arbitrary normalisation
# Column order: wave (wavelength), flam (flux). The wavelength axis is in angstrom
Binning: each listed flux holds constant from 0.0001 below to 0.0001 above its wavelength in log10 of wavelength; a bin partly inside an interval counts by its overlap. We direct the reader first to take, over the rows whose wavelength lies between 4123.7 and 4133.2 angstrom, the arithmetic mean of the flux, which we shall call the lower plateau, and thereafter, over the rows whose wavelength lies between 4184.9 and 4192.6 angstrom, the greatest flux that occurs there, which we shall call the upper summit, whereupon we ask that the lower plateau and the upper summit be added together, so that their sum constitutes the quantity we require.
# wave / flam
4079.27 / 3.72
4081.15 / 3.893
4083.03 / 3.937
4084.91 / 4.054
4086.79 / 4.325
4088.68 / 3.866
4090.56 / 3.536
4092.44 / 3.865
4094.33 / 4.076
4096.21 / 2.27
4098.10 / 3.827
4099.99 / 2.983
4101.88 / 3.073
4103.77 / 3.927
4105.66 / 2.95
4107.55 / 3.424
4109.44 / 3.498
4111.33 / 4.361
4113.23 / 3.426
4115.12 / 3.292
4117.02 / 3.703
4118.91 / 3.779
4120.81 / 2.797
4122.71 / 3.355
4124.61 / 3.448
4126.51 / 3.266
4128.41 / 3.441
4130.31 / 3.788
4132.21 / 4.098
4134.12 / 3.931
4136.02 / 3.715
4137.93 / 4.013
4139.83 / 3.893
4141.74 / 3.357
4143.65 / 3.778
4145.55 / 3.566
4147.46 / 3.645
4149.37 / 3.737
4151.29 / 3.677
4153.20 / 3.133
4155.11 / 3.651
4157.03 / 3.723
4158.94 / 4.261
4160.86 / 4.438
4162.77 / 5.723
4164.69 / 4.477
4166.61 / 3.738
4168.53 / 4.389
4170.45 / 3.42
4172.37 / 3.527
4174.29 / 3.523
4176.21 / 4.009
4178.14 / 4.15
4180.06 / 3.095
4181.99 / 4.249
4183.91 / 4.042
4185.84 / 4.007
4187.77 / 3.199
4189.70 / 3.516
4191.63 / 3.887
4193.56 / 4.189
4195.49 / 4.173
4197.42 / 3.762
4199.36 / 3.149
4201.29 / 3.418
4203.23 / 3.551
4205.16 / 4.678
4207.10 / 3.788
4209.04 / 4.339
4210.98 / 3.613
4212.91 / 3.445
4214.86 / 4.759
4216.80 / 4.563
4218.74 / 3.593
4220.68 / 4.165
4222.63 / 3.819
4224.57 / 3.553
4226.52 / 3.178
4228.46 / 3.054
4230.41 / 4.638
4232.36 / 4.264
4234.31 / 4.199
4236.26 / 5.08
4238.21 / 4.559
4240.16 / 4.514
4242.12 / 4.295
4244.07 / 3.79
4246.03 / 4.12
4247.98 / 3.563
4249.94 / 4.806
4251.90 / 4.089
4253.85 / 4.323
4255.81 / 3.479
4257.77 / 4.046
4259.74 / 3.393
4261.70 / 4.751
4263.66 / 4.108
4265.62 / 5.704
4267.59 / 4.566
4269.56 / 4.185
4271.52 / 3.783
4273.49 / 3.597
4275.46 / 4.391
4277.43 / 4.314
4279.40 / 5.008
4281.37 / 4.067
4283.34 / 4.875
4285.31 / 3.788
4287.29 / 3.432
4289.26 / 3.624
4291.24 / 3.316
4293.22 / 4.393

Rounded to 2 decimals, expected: 7.62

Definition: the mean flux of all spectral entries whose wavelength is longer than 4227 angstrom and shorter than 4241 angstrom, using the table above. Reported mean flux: 4.3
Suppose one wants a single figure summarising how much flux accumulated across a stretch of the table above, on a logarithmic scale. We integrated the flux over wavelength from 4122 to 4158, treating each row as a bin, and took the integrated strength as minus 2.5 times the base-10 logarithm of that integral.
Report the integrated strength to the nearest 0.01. -5.30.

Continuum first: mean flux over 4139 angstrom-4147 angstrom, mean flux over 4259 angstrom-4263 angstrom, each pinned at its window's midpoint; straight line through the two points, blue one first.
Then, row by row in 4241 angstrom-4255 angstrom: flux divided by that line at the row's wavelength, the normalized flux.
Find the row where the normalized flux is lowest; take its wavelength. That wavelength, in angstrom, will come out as 4247.98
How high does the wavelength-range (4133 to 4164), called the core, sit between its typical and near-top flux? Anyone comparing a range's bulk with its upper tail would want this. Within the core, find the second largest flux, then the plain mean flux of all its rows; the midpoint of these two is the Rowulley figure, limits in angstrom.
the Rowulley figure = 4.2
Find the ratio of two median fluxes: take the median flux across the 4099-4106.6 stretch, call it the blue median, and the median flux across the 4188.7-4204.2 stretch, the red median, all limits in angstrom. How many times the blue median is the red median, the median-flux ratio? 1.21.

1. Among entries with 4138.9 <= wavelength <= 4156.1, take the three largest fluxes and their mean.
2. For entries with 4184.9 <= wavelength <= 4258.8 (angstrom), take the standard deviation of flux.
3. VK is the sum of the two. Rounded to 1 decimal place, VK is 4.3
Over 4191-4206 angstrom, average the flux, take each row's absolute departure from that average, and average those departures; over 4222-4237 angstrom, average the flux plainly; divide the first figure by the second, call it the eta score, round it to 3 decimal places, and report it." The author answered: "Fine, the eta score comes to 0.096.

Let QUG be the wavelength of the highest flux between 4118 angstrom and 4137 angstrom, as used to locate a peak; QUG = 4132.21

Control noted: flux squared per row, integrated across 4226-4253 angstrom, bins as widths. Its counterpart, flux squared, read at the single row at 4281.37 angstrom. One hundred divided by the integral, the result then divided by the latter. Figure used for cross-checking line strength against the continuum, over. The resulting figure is 0.0126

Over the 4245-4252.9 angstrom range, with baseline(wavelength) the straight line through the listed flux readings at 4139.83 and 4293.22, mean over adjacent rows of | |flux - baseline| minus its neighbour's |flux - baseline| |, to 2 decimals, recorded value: 0.36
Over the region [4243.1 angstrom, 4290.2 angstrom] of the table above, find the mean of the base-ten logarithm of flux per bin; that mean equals 0.615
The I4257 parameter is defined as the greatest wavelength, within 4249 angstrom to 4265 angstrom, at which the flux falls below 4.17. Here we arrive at 4263.66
